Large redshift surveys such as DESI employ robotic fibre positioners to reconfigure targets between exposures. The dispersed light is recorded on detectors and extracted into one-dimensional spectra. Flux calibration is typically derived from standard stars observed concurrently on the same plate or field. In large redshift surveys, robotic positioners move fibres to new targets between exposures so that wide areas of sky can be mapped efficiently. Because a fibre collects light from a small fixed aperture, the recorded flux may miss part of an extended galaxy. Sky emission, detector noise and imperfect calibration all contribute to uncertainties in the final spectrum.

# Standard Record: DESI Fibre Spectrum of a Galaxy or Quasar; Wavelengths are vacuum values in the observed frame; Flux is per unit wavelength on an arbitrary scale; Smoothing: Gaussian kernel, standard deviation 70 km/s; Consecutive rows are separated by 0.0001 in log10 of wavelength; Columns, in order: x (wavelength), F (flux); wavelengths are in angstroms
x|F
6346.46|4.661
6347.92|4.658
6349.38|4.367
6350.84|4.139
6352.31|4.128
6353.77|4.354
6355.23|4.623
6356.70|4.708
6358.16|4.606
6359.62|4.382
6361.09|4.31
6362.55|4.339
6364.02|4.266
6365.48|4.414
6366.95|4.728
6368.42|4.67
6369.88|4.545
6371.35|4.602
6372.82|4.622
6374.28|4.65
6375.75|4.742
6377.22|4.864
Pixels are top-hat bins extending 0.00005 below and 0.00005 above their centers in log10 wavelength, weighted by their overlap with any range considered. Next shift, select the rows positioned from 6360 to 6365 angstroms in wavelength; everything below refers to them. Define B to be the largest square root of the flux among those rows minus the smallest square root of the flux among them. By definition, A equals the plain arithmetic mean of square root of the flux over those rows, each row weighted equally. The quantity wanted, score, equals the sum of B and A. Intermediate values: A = 2.07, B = 0.02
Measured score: 2.09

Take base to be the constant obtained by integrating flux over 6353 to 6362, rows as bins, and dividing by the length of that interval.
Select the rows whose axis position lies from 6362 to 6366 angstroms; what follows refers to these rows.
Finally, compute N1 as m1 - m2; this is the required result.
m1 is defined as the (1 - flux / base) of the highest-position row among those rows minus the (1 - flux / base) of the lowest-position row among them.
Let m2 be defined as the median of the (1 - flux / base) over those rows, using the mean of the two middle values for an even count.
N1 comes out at -0.05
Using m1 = -0.02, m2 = 0.035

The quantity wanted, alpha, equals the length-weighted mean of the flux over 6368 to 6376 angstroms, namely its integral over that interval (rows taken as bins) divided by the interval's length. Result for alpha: 4.63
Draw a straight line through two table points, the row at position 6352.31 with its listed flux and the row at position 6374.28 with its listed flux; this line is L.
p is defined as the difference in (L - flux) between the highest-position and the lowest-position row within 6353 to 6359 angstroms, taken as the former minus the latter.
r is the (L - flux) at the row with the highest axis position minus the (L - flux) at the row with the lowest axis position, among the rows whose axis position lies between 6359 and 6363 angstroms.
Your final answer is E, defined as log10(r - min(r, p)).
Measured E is -0.58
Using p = -0.15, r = 0.1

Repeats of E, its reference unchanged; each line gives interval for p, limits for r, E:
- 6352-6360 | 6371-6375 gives -0.99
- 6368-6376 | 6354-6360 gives -0.61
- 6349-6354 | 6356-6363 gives -0.41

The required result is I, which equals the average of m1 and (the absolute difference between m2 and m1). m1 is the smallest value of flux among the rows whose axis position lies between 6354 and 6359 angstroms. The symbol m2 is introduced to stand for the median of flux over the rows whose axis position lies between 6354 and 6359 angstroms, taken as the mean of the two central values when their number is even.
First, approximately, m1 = 4.606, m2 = 4.6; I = 2.31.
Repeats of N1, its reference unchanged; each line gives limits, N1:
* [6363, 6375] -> -0.06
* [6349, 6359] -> -0.08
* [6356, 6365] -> 0.07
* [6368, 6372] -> 0.04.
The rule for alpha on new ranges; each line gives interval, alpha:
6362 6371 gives 4.50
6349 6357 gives 4.37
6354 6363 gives 4.49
